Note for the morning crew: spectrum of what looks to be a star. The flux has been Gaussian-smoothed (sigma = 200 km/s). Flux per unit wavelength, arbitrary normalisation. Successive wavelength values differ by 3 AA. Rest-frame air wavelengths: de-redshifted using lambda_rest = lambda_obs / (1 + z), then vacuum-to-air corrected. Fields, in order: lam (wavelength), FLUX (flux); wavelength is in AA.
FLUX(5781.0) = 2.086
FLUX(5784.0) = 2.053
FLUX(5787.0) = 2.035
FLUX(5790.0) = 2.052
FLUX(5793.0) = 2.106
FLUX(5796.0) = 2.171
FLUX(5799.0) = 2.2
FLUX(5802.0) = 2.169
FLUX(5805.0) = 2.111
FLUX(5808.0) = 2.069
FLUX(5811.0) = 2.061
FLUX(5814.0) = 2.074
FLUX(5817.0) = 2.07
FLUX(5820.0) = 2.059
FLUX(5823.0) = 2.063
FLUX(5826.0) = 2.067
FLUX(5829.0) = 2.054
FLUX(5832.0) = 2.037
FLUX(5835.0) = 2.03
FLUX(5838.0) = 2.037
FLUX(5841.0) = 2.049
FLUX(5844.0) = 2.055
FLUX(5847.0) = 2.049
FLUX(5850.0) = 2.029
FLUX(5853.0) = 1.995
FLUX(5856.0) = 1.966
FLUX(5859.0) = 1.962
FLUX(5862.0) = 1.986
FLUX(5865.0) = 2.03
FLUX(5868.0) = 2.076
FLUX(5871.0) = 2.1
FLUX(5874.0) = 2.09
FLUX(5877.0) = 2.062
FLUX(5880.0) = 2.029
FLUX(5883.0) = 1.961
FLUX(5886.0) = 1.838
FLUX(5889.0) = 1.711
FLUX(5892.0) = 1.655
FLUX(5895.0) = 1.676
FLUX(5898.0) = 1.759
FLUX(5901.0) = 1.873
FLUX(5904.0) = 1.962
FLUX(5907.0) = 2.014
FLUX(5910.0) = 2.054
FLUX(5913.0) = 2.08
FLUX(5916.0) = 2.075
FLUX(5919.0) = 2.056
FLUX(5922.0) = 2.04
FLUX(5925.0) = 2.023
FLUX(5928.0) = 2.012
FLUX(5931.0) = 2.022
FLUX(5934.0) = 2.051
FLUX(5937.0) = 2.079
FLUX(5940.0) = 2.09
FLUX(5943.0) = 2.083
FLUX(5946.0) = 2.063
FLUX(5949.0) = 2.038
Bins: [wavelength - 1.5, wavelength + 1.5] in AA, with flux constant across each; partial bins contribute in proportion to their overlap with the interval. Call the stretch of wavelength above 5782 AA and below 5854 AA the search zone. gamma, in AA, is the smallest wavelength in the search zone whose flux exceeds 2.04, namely 5784.0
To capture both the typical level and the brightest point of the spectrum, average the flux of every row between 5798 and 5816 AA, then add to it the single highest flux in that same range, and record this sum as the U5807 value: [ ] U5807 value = 4.31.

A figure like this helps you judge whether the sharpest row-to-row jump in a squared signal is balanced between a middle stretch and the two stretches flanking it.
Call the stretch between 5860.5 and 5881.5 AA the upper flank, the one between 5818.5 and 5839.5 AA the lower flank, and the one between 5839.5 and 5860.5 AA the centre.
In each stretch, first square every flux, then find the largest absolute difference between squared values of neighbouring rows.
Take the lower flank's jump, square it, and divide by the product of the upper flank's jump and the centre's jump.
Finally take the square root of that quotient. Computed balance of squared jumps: 0.43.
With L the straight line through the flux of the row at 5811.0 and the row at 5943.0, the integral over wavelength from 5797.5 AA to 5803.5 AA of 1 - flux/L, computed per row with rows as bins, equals -0.36 AA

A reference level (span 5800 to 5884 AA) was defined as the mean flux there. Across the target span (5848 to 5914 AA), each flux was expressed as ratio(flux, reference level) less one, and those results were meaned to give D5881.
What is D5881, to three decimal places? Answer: -0.048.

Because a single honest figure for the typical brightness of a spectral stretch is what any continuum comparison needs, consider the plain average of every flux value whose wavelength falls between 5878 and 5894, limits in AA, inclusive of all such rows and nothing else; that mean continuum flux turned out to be 1.84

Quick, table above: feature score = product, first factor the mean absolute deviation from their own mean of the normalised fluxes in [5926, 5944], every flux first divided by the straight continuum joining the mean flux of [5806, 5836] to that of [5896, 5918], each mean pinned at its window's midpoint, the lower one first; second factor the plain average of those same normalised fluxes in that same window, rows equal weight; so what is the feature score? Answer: 0.018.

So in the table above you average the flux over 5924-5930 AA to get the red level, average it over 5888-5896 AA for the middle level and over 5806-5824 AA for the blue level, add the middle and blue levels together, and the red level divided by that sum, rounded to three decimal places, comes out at 0.538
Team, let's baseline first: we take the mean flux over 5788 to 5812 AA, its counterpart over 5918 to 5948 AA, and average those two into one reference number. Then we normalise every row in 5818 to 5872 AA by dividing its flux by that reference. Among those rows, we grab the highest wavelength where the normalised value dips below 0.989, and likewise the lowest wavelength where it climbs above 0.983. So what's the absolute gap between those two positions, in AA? 45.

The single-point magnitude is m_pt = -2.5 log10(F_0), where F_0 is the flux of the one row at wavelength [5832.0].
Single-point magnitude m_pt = -0.77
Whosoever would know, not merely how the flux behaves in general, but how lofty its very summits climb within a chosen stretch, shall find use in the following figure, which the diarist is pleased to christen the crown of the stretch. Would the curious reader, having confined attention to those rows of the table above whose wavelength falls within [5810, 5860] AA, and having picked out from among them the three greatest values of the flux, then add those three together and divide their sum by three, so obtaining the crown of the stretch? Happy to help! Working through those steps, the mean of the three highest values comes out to 2.07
